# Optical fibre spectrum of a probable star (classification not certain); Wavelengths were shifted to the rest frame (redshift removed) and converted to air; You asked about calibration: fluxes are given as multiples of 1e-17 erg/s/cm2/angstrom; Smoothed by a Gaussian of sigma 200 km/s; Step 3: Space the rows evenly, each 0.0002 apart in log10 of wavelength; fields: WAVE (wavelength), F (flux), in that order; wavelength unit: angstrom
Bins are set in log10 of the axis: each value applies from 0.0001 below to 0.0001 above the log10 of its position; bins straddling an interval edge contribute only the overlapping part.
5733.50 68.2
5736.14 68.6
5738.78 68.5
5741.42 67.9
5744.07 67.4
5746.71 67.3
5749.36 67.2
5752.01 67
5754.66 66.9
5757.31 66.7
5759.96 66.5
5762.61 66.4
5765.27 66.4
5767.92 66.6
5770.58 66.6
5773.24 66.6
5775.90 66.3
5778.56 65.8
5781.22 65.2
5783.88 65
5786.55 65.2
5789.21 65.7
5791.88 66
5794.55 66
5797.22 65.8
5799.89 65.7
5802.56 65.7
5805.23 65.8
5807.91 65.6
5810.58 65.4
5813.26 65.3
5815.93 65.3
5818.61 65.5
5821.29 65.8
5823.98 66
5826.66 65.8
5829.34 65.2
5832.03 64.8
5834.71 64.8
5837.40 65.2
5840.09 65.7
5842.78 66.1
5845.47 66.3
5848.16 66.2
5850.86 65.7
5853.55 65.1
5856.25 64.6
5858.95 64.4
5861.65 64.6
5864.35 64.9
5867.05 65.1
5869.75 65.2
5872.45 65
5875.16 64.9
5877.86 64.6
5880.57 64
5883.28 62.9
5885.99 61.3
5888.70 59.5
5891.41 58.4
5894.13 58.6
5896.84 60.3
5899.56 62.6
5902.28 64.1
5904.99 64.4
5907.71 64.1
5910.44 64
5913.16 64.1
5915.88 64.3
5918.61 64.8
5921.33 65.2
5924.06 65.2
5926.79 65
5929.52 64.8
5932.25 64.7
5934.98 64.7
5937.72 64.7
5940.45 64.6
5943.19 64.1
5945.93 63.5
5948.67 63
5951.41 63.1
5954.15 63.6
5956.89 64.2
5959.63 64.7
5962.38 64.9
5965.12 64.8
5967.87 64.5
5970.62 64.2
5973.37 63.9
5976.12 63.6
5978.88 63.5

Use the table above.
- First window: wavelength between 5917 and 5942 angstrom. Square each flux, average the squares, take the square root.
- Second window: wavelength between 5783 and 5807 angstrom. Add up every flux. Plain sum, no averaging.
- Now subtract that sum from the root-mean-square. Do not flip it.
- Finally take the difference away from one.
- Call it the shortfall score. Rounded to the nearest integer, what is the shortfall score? 527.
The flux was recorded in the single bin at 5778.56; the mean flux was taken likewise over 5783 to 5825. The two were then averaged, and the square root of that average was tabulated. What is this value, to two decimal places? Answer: 8.11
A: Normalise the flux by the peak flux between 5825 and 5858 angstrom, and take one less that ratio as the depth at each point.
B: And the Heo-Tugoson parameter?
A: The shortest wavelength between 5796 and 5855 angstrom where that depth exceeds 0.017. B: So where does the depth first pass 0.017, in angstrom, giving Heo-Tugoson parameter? 5832.03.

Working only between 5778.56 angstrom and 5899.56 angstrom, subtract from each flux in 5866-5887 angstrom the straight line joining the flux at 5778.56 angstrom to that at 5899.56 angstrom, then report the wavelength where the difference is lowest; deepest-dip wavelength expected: 5885.99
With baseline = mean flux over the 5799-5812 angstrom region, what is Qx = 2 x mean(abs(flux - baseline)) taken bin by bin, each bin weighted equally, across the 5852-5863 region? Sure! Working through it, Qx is 1.9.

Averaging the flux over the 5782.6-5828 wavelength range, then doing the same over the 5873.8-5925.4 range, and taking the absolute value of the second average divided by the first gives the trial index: 0.96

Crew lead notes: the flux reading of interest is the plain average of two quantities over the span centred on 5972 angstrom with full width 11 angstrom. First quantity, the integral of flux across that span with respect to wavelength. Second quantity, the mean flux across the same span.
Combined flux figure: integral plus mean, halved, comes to 384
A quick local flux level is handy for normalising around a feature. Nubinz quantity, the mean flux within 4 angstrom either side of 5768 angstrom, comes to 66.5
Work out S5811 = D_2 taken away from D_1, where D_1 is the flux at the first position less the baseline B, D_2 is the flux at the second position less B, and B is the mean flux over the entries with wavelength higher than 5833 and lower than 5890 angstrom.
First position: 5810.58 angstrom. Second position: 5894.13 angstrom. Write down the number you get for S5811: 6.8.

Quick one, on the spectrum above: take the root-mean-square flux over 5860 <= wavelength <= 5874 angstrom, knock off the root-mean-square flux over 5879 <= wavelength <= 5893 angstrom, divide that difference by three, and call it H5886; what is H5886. 1.2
